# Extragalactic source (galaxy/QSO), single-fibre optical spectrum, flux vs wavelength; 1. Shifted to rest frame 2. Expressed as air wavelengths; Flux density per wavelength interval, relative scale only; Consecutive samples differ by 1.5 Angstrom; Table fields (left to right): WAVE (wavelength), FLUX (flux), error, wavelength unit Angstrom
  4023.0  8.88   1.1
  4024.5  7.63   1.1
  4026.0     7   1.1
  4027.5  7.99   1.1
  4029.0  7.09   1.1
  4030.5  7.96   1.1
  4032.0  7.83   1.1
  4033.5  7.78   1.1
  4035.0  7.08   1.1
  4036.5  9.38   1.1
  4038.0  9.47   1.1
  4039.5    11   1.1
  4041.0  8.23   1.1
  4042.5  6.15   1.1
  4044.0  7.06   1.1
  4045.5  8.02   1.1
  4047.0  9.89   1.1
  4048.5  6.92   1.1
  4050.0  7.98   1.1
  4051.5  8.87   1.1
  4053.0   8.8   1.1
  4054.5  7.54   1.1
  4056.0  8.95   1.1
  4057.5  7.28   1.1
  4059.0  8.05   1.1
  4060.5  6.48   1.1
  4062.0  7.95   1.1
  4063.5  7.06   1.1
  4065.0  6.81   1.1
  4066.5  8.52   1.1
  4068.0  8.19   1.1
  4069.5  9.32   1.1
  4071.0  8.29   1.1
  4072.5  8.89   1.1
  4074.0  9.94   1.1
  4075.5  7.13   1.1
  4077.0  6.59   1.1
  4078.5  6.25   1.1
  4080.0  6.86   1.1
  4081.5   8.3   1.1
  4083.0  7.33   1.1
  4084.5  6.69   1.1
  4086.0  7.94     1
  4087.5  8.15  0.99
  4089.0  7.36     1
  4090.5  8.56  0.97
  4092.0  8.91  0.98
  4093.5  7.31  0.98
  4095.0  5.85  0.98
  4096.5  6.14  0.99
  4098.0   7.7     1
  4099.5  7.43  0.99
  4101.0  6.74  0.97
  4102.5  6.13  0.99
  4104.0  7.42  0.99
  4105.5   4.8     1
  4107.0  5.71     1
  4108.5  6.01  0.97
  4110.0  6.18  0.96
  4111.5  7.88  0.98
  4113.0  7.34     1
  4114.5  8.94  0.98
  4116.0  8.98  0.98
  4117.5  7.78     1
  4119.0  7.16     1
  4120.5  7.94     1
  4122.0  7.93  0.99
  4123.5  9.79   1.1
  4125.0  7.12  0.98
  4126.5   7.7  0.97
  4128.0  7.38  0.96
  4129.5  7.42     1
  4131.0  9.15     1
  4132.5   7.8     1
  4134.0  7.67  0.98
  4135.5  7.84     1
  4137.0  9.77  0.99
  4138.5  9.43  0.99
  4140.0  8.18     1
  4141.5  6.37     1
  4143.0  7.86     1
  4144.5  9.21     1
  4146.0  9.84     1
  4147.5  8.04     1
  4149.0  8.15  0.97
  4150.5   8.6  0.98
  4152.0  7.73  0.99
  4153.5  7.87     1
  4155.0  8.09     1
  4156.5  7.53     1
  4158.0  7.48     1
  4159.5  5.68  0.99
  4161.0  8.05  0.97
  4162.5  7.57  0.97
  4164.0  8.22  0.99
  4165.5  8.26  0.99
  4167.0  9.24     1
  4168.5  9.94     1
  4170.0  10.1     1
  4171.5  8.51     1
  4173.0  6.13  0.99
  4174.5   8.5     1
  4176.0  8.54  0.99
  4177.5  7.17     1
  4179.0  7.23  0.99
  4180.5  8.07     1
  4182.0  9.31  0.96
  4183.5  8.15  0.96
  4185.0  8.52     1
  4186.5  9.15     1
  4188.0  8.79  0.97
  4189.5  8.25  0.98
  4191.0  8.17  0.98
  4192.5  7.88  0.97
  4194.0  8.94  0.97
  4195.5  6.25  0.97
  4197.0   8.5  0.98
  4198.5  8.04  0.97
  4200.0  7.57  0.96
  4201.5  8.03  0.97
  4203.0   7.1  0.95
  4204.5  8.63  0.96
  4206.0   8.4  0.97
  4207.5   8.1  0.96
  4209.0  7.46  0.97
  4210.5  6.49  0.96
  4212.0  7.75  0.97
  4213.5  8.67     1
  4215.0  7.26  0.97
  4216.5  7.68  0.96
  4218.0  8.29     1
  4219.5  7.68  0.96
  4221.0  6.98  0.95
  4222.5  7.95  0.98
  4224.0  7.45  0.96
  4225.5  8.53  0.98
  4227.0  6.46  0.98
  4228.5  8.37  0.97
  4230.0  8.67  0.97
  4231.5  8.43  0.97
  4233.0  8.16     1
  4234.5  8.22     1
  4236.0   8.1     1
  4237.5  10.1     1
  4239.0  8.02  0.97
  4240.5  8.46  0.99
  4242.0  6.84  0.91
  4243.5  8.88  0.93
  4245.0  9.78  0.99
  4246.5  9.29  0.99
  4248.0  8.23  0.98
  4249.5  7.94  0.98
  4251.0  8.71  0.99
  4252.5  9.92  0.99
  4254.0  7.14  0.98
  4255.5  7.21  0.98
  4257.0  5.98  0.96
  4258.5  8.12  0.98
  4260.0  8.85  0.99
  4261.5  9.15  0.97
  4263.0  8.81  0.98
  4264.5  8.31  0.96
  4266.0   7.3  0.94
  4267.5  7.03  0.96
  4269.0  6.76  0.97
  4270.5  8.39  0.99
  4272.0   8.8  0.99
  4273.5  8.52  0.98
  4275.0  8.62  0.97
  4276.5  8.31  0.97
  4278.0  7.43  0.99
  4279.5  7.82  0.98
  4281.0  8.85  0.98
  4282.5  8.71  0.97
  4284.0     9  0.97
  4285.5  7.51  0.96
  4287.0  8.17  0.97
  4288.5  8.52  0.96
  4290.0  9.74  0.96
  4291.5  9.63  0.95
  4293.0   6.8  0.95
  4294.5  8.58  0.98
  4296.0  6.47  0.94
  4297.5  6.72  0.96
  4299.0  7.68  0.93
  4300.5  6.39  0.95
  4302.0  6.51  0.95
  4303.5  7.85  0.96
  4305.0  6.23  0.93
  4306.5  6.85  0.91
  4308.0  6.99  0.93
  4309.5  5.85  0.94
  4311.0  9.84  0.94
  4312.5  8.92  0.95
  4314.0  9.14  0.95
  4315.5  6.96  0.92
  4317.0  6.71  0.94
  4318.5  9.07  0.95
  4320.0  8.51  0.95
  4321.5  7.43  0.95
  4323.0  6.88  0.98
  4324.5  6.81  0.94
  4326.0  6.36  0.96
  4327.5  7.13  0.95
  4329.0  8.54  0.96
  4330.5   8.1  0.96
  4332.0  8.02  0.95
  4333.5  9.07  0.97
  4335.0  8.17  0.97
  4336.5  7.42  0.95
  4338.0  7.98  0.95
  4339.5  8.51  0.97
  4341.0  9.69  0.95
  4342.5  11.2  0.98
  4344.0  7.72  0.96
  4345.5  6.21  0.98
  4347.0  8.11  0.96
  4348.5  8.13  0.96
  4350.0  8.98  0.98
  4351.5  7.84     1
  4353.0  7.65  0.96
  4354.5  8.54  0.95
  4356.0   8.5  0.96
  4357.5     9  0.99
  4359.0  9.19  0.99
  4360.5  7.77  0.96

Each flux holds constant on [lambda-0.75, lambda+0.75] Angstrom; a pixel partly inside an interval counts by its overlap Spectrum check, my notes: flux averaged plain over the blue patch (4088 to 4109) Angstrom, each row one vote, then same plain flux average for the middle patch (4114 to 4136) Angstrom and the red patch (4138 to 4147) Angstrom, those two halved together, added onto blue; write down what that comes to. 15.1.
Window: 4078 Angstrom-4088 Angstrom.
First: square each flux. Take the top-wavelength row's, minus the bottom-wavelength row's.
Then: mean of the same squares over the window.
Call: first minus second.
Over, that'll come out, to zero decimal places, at -27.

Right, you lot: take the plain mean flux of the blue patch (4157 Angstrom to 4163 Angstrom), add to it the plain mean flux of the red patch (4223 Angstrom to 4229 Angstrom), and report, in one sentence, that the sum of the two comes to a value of 14.9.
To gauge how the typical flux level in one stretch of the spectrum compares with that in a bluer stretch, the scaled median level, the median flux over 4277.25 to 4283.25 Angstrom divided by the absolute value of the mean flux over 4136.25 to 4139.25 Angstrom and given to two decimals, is 0.86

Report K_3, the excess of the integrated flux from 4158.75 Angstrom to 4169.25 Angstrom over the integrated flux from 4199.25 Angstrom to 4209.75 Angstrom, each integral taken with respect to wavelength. 2.5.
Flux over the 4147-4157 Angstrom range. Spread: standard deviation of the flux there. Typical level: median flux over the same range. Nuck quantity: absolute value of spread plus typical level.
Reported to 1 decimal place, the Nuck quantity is 8.4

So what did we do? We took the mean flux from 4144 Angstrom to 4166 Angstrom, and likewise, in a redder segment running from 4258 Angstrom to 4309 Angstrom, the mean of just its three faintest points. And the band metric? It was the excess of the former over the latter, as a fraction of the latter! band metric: 0.26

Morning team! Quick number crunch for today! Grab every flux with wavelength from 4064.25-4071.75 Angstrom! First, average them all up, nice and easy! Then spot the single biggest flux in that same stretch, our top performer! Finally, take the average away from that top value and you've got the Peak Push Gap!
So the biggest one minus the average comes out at 1.09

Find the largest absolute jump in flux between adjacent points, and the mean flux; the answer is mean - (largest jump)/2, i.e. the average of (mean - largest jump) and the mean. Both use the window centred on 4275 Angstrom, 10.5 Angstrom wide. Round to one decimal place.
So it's 7.8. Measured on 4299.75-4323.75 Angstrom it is 5.5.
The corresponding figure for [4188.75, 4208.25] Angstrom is 6.6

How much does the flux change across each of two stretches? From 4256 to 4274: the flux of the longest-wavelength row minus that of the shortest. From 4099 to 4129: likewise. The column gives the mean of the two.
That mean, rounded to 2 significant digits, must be 1.2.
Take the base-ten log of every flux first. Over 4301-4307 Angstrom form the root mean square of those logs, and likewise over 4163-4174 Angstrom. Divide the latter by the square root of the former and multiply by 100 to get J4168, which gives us 102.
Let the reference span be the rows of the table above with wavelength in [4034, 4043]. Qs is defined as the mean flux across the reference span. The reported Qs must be 8.6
